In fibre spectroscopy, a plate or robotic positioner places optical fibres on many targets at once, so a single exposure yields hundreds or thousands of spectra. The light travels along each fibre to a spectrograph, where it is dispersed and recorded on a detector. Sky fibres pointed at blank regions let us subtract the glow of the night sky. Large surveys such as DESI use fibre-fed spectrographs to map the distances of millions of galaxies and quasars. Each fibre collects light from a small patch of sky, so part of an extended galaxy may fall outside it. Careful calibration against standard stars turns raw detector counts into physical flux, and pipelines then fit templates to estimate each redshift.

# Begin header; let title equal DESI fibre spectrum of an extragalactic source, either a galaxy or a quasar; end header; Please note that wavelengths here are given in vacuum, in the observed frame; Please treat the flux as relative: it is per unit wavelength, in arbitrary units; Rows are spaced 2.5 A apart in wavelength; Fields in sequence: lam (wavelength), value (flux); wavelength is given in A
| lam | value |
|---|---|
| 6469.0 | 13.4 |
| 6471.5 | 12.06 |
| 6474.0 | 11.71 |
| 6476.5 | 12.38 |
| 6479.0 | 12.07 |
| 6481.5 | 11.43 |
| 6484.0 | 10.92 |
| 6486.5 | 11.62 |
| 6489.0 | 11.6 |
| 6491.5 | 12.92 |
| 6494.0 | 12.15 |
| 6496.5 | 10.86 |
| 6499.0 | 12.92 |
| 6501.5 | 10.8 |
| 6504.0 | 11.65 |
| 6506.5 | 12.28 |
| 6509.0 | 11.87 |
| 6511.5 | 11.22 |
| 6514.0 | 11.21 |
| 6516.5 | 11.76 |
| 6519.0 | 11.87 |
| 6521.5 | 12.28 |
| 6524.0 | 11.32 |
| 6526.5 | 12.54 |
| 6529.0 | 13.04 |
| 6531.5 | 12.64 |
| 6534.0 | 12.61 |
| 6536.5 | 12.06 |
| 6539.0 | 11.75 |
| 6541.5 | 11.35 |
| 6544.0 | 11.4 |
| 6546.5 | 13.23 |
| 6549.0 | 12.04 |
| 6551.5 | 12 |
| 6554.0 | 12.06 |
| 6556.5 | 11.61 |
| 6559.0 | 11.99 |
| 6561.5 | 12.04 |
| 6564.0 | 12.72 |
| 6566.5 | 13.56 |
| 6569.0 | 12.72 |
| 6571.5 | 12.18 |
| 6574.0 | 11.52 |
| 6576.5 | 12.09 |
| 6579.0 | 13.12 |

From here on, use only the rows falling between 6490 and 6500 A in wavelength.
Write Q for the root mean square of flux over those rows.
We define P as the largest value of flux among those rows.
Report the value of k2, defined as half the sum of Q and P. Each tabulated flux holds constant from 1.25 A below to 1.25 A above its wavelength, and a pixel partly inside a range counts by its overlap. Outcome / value 12.6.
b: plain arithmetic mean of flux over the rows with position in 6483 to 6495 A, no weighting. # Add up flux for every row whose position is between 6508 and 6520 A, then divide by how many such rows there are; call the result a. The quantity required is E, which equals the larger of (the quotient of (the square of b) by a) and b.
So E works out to 12.1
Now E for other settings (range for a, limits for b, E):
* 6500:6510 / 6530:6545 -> 12.3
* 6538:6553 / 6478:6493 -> 11.8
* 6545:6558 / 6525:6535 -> 13.2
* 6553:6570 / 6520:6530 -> 12.3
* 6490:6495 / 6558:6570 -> 12.7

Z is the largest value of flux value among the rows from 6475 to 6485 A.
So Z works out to 12.38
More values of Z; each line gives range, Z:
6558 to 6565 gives 12.72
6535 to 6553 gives 13.23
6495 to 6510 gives 12.92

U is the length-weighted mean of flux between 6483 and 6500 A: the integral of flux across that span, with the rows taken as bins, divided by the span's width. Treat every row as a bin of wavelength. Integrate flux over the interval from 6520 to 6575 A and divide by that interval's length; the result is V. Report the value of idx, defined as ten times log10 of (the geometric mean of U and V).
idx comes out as 10.80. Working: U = 11.85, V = 12.2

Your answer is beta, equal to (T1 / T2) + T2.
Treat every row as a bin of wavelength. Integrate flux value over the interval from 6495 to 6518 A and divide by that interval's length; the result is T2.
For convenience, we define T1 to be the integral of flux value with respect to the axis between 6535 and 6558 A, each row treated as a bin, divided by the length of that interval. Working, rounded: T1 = 12.0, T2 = 11.6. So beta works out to 12.7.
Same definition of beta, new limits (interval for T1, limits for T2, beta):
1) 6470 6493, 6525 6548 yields 13.2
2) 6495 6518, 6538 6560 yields 12.9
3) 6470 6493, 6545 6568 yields 13.3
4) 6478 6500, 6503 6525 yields 12.7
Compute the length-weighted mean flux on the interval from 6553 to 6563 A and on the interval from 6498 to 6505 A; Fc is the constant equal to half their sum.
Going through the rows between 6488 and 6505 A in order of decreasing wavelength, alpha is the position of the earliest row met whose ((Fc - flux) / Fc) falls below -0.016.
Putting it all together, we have 6499.0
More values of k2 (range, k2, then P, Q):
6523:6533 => 12.7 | 13.04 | 12.4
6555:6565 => 12.4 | 12.72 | 12.1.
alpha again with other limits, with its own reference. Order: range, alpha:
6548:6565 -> 6564.0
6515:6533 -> 6531.5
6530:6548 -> 6546.5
